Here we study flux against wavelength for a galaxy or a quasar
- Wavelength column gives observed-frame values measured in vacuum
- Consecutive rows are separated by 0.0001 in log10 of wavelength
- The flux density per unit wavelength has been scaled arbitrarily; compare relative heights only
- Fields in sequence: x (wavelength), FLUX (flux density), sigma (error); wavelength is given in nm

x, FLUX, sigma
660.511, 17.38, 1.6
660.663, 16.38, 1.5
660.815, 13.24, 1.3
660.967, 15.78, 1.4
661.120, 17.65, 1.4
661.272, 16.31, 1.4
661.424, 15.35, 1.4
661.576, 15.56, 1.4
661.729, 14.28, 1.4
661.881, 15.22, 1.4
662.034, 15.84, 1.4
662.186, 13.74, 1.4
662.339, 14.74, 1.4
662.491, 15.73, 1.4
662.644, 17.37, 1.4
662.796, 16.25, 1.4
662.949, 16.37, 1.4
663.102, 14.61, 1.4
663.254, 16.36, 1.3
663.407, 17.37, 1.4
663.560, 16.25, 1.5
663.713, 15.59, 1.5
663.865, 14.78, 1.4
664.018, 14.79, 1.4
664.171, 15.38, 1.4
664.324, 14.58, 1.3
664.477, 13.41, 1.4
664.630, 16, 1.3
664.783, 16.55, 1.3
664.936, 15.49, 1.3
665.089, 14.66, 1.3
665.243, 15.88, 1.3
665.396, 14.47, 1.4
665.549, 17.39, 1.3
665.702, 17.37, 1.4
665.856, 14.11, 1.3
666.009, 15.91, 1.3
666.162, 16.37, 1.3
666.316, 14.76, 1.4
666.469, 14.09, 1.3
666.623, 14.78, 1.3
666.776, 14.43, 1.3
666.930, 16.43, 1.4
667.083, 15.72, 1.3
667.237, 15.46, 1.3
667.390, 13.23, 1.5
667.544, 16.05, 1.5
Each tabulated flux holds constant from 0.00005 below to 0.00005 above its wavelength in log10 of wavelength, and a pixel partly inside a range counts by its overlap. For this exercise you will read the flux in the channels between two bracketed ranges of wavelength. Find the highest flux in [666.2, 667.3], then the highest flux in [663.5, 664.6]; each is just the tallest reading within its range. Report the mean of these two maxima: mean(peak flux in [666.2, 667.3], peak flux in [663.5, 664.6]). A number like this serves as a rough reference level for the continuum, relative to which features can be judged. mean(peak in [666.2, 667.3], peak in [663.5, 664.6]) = 16.3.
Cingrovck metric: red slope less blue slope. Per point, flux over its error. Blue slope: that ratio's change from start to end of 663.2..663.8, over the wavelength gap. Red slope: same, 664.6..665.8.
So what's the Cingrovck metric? 4.9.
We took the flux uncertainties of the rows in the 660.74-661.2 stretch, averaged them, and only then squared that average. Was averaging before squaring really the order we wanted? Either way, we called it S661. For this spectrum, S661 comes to 1.87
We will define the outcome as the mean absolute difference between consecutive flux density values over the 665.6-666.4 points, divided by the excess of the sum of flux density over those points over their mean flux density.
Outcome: 0.0284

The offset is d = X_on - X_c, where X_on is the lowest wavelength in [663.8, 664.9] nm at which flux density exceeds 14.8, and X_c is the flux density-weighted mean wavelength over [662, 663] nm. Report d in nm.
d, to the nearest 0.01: 1.67 nm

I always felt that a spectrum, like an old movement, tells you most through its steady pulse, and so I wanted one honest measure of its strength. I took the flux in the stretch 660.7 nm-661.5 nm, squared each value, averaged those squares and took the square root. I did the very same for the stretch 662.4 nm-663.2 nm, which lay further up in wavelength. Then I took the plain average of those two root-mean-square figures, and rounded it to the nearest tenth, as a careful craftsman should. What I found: 15.9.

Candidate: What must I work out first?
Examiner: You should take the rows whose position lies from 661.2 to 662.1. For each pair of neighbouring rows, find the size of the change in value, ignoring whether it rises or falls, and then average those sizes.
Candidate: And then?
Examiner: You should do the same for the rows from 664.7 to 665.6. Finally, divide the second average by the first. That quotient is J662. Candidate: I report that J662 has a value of 1.86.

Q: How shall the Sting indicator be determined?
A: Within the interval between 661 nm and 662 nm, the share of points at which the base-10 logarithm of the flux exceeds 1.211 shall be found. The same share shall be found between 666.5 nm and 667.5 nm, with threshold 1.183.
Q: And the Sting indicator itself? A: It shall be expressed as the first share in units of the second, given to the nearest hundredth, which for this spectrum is 0.67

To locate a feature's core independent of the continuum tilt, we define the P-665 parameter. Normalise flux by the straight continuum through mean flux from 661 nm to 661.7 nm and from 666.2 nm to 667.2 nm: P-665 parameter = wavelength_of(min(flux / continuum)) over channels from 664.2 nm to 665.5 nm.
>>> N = 664.477 nm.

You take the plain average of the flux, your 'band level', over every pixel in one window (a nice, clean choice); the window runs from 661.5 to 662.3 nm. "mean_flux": 14.9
